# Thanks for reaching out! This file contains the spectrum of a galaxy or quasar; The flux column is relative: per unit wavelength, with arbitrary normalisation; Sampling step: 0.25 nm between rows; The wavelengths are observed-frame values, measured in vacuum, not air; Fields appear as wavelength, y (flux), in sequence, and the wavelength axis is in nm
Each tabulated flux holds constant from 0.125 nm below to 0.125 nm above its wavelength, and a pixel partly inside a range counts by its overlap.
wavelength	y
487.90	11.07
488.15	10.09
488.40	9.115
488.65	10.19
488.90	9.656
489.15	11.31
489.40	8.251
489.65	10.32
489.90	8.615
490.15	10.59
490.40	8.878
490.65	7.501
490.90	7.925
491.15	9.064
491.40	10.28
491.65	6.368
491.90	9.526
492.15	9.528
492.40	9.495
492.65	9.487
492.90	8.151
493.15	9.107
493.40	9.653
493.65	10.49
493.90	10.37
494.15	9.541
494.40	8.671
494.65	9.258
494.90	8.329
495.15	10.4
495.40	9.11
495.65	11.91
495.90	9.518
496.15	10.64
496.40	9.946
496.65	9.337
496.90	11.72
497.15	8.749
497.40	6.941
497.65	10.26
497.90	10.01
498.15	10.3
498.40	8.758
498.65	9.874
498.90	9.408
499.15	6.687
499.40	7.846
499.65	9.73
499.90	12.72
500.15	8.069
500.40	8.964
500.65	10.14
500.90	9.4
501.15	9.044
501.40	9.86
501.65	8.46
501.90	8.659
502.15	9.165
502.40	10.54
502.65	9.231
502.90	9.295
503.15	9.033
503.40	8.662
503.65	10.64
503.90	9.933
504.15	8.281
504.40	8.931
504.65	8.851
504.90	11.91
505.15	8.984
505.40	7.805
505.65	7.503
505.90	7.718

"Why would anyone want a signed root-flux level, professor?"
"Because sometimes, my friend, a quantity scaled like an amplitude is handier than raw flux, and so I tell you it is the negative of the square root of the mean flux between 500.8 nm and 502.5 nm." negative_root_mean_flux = -3.05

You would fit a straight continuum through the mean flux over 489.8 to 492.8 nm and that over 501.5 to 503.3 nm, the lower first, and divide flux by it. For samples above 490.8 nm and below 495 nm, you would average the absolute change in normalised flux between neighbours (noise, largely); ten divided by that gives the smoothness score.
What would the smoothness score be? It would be 87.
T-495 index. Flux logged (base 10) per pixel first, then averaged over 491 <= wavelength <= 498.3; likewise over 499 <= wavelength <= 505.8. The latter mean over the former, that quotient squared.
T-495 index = 0.97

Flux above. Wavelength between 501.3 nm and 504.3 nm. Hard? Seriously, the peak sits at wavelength 503.65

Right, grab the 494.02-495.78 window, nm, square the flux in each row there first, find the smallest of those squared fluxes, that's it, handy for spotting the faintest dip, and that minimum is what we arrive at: 69.4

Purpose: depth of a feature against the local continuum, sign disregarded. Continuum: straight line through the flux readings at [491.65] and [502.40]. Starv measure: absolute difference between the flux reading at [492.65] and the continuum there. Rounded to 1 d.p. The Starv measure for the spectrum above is 2.7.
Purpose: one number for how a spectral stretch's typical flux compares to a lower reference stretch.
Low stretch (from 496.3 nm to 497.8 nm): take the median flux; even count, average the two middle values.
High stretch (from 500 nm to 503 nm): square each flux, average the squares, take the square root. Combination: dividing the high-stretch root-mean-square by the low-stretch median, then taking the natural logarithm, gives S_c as -0.040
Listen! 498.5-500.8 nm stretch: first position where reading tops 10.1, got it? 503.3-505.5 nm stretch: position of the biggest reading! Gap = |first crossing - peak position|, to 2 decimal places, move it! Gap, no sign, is 5.00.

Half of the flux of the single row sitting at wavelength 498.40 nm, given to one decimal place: 4.4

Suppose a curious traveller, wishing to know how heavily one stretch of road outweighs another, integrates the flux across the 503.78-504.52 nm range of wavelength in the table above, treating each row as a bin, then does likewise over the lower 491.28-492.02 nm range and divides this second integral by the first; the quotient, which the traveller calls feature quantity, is 0.96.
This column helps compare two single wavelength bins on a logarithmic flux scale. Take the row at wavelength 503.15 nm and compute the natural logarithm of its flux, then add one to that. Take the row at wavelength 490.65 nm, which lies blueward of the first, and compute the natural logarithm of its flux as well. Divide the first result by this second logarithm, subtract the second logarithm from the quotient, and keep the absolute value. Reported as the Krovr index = 0.43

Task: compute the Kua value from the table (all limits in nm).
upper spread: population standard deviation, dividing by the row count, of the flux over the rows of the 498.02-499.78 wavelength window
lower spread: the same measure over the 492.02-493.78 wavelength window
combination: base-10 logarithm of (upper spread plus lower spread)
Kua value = 0.26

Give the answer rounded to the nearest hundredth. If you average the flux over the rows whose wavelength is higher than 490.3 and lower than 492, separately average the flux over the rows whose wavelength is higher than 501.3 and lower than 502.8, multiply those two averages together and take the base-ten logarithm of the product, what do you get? 1.90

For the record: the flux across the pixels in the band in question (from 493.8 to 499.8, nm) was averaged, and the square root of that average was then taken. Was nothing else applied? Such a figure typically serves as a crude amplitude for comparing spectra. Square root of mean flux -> 3.08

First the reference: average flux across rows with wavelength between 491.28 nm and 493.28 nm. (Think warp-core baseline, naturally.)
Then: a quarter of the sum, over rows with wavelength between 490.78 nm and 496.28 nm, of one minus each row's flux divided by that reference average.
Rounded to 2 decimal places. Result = -0.25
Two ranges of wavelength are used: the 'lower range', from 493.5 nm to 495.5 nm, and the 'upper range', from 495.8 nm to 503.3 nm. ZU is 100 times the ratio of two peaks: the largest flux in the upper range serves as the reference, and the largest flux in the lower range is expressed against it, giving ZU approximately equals 82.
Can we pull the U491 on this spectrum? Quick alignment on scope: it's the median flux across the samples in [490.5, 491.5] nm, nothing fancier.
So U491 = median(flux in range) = 8.5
